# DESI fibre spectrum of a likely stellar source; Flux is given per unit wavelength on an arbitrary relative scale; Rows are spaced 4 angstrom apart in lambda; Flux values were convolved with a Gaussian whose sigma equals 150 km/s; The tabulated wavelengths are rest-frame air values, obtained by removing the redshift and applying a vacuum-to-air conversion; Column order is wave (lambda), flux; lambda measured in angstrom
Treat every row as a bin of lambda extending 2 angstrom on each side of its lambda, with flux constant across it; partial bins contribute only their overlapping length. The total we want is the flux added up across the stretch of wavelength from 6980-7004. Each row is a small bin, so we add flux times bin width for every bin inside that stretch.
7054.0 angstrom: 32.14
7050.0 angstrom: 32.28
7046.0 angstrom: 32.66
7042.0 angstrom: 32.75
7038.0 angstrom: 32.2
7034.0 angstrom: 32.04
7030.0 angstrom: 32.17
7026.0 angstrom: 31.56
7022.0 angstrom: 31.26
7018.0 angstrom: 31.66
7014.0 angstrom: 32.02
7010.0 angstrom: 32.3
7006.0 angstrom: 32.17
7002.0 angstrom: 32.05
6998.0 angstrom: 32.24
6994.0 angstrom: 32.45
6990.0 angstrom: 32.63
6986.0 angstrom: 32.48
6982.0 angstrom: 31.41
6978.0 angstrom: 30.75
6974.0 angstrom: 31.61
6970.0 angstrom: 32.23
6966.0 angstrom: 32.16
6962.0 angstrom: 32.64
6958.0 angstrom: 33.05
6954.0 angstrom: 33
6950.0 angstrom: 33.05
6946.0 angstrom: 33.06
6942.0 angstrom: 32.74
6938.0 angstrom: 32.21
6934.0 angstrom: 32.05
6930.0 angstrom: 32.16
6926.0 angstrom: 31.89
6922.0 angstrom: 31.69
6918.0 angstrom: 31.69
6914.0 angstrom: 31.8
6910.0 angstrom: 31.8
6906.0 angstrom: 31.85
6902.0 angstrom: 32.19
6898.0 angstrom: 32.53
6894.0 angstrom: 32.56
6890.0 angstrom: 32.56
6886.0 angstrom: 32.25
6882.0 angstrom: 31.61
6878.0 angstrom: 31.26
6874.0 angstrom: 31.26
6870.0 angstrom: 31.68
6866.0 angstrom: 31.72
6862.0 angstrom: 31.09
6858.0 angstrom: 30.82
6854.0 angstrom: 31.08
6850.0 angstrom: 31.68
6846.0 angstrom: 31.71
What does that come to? 773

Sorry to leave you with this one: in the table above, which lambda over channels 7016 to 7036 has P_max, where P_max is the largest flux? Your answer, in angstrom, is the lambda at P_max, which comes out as 7030.0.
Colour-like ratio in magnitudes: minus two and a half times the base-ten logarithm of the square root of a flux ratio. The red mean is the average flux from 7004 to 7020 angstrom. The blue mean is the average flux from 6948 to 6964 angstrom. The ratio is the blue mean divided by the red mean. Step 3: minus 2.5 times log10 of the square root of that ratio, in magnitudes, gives -0.015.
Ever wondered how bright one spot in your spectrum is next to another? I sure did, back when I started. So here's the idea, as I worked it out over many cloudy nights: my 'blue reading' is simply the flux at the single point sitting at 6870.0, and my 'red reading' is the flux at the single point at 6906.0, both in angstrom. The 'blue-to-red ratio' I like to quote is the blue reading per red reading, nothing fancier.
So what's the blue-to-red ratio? 0.99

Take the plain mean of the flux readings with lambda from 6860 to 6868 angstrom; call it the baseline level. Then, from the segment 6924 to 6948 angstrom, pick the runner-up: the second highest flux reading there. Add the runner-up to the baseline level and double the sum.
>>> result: 128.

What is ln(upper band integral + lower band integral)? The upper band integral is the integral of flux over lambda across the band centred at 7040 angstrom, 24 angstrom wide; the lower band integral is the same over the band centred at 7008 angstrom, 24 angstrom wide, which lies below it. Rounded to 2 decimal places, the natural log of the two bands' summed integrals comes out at 7.34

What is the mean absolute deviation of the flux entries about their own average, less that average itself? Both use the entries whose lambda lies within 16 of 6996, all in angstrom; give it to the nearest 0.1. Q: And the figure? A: -32.0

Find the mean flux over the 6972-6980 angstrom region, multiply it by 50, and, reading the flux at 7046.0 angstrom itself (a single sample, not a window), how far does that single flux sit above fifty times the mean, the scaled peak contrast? -1526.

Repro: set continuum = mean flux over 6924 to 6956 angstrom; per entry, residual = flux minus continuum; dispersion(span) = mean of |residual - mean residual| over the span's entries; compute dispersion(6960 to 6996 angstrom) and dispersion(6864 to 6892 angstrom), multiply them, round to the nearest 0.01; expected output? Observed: 0.19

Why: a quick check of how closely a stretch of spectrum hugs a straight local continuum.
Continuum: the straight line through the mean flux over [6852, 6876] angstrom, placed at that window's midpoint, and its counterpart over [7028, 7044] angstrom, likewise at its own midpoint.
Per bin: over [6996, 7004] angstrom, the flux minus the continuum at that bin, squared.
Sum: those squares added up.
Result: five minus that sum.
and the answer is 5.0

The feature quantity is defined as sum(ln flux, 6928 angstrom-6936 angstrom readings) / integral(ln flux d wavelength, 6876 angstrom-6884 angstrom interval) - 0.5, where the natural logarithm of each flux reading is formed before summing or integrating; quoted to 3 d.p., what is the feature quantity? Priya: -0.248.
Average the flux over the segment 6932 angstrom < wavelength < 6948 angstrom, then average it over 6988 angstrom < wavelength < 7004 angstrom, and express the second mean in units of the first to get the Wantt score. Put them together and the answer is 0.99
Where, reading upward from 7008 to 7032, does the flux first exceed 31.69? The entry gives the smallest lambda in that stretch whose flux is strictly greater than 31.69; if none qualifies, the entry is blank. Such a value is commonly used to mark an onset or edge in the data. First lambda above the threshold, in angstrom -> 7010.0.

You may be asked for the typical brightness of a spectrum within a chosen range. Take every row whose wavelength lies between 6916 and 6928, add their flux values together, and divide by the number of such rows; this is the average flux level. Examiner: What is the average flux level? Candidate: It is 31.8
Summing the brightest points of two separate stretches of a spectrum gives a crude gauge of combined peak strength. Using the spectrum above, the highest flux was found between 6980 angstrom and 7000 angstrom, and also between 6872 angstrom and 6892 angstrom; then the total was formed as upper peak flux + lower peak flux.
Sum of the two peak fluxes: 65.2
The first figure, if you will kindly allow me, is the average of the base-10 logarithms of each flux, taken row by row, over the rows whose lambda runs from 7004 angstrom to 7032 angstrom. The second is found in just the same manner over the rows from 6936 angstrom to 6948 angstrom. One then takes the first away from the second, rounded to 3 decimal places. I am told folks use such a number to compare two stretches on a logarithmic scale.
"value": 0.011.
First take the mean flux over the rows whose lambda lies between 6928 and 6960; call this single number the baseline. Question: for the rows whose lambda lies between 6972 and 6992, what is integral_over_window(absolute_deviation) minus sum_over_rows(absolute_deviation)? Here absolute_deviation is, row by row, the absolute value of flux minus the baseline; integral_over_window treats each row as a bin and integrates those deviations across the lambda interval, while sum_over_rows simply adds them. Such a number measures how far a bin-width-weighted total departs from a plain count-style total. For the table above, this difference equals 13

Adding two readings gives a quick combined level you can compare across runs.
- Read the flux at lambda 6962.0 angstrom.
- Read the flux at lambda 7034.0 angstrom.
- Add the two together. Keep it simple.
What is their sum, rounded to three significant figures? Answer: 64.7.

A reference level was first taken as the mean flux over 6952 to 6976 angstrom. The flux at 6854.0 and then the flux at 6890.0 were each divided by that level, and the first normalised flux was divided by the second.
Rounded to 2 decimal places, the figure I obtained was 0.95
